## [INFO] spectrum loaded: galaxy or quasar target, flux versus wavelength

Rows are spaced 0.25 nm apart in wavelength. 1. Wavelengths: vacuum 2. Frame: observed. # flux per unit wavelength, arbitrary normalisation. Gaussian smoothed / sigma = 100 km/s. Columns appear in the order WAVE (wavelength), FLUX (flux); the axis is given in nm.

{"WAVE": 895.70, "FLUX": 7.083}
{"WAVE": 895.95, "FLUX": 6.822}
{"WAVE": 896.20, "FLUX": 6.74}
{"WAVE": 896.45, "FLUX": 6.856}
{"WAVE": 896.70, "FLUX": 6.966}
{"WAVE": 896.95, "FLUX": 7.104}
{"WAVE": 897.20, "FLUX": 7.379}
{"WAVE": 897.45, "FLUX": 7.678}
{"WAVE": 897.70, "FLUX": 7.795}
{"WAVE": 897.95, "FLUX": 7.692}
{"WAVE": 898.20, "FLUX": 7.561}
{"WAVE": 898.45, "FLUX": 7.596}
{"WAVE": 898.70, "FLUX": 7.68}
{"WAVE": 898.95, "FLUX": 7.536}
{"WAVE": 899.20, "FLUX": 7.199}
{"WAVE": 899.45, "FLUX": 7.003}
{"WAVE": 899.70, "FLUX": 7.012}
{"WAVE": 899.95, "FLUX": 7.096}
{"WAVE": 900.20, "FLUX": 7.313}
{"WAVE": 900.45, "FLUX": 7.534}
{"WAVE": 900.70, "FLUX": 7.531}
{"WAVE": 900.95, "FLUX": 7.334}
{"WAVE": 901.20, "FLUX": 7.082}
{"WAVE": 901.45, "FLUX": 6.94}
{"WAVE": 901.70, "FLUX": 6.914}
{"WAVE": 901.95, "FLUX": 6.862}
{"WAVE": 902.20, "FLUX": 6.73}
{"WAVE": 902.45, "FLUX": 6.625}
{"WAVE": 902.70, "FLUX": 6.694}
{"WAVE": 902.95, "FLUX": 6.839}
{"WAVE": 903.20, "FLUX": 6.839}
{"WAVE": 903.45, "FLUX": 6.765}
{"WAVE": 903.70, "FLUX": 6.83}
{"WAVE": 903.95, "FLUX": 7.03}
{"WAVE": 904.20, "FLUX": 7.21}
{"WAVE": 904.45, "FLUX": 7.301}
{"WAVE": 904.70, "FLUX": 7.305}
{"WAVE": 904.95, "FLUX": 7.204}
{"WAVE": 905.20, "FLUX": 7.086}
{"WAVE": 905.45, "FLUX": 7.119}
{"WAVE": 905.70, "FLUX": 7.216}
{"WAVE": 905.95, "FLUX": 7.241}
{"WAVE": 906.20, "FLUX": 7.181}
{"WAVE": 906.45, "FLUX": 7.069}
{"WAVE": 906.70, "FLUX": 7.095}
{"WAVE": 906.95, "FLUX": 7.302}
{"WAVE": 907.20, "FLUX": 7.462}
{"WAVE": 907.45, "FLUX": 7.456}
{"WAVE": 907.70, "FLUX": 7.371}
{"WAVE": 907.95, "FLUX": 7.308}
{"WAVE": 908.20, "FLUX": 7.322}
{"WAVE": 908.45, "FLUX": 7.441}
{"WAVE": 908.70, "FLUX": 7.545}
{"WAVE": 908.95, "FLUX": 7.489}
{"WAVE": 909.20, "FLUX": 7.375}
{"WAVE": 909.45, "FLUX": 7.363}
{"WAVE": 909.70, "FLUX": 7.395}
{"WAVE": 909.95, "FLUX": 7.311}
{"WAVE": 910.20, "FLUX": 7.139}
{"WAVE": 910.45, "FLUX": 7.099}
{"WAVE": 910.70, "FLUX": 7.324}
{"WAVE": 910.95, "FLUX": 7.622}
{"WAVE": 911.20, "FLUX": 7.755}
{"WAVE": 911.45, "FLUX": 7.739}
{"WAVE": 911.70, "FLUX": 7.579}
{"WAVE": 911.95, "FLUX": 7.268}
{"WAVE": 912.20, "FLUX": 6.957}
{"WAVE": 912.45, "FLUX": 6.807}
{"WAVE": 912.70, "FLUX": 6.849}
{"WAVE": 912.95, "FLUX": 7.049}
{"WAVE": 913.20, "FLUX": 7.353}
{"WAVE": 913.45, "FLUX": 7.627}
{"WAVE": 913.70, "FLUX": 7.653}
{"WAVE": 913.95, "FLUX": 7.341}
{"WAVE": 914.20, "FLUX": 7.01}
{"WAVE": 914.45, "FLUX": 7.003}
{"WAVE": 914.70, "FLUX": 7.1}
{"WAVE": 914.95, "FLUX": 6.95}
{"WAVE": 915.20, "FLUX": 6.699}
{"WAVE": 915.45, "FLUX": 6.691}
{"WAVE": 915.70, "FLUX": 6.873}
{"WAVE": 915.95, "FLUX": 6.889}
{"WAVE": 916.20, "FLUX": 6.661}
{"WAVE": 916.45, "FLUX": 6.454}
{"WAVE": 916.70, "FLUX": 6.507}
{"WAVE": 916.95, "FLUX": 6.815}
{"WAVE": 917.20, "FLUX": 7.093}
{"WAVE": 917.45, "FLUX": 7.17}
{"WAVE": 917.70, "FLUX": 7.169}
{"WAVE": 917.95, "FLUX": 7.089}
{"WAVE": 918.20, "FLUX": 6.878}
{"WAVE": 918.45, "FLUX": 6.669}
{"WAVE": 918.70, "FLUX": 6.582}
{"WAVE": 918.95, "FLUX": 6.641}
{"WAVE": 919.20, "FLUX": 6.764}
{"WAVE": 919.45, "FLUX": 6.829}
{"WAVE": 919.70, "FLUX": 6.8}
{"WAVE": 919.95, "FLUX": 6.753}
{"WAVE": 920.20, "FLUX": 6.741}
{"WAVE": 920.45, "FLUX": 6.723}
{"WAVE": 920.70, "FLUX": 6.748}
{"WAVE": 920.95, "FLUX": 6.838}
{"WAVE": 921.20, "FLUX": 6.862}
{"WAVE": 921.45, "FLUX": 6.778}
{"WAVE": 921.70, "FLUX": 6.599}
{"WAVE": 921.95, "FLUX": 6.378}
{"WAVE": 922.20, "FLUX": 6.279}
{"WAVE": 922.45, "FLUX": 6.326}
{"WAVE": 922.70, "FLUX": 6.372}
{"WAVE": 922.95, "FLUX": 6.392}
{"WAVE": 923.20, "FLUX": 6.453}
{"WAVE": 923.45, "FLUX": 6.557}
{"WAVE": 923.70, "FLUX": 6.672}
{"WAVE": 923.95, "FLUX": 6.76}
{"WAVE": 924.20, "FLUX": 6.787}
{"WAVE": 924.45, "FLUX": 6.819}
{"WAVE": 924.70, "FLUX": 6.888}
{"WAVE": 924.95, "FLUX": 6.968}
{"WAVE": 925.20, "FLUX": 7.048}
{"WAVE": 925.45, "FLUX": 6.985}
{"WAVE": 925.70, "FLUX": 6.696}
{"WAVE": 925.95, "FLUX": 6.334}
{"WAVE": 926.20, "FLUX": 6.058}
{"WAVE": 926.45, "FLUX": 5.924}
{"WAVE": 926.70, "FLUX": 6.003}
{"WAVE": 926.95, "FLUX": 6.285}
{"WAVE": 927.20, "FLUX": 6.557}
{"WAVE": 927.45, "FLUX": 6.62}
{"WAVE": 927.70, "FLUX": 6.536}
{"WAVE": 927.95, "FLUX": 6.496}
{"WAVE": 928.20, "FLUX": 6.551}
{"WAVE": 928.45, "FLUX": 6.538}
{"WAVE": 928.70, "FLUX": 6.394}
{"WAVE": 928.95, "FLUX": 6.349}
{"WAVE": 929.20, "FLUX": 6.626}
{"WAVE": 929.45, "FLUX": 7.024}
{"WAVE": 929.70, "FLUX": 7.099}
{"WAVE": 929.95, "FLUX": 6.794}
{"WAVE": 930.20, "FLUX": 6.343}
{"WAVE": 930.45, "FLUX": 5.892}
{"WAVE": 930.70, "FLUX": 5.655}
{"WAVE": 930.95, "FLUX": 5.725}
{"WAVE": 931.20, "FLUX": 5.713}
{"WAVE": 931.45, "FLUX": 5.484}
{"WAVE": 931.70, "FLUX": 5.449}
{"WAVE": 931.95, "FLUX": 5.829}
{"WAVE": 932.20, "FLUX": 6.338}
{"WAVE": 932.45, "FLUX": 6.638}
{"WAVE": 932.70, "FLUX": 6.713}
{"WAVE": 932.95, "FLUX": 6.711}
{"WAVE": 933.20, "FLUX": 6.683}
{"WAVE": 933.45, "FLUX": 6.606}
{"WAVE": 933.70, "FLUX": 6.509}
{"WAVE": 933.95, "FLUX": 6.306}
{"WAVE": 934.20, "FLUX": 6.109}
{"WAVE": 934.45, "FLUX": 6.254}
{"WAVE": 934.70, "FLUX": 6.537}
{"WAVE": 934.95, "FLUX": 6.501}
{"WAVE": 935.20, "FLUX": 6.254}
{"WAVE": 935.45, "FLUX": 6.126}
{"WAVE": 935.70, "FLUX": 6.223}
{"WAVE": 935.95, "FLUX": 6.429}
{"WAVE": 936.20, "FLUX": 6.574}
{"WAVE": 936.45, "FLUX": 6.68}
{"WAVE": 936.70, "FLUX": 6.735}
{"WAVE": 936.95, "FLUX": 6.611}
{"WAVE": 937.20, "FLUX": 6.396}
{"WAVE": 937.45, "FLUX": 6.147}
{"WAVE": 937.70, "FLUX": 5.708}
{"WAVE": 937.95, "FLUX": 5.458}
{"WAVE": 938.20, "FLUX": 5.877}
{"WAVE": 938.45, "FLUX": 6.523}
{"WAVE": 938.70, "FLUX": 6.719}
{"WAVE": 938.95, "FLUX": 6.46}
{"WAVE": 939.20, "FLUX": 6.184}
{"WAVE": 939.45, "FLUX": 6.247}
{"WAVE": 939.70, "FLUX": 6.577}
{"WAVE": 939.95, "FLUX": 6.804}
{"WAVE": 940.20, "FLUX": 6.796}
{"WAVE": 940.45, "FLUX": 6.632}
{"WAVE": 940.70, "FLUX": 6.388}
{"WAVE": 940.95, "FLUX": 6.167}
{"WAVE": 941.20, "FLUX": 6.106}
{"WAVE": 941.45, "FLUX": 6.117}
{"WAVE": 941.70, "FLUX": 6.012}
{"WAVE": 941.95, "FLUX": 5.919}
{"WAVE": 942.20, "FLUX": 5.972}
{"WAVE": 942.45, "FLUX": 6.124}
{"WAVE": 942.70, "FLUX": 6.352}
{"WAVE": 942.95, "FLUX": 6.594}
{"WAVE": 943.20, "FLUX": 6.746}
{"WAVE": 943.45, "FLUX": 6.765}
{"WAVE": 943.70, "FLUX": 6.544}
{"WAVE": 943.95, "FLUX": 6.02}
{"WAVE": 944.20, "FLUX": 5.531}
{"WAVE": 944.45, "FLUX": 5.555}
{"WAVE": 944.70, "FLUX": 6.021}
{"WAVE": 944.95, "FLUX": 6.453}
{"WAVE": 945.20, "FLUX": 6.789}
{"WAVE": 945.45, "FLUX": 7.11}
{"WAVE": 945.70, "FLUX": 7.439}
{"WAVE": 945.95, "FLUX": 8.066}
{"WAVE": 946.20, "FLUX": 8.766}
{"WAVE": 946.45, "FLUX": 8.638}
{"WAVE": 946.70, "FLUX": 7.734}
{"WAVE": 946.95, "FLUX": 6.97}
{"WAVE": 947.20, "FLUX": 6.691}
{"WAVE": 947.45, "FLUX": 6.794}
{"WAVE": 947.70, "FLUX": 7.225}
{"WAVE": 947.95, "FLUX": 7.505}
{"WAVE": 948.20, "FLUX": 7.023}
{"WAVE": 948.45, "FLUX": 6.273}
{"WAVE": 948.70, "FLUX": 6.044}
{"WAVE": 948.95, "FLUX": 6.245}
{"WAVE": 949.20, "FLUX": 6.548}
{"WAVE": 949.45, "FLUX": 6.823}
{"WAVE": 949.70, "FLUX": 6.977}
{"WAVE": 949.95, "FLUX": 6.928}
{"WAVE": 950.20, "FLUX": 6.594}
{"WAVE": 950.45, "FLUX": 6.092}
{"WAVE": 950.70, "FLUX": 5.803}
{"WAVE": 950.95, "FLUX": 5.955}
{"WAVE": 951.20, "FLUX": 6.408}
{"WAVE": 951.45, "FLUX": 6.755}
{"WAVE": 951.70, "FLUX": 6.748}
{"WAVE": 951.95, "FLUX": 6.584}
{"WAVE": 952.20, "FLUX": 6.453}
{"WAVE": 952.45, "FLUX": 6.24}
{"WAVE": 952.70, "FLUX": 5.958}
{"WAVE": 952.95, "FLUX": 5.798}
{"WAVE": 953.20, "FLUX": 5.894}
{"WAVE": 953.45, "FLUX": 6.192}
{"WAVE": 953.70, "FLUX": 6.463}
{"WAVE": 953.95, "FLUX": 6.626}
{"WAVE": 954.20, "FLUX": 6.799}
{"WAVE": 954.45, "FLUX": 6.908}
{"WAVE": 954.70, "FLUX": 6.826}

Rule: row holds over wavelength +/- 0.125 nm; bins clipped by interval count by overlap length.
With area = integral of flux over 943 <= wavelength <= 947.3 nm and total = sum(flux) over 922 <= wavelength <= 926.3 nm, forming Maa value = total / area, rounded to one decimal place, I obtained 3.8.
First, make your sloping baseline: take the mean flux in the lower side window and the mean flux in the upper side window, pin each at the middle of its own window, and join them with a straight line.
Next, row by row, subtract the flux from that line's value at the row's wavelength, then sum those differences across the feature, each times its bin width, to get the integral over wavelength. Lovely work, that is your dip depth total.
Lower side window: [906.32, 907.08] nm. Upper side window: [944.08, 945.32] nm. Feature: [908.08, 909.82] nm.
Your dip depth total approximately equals -0.6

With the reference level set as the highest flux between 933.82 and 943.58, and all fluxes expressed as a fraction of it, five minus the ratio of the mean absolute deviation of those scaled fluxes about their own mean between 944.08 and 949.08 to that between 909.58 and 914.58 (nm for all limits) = 2.1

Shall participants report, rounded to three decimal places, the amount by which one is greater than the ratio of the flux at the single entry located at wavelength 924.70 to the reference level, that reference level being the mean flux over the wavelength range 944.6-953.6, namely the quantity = -0.022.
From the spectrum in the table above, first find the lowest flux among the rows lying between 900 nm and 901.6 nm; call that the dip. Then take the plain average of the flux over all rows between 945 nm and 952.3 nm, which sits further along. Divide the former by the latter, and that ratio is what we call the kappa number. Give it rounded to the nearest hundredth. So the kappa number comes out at 1.01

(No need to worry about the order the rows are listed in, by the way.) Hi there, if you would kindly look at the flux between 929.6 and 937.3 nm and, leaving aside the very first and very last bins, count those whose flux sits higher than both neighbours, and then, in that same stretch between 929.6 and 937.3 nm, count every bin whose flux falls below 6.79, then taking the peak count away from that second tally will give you 25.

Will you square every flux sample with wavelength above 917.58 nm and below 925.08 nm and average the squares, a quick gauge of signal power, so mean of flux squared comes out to 45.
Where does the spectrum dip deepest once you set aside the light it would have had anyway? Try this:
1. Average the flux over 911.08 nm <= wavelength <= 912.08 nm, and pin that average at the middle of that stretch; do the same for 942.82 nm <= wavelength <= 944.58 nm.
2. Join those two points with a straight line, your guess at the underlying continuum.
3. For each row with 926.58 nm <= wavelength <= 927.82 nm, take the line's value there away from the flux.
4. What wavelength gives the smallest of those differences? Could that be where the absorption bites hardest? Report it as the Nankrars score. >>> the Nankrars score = 926.70 nm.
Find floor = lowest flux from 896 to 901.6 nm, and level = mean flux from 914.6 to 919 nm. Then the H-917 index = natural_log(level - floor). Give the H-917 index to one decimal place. -2.4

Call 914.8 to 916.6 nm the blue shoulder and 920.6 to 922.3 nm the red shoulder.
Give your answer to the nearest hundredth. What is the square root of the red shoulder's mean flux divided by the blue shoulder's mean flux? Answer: 0.99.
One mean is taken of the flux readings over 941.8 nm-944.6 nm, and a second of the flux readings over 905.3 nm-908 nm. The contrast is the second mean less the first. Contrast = 1.1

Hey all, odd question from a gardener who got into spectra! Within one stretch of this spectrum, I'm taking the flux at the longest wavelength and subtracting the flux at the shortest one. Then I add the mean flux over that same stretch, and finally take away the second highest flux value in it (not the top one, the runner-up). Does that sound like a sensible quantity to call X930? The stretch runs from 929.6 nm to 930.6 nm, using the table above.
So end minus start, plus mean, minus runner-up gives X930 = -1.5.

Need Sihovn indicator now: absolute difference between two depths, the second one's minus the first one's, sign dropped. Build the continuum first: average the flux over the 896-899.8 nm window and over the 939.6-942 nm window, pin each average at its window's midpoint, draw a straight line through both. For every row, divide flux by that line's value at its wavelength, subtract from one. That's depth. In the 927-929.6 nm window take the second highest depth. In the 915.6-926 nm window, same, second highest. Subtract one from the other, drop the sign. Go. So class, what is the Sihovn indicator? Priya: 0.03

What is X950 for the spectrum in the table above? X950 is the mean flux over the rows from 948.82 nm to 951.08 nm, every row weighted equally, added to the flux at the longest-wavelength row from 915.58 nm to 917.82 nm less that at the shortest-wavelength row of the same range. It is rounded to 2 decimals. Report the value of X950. 6.74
